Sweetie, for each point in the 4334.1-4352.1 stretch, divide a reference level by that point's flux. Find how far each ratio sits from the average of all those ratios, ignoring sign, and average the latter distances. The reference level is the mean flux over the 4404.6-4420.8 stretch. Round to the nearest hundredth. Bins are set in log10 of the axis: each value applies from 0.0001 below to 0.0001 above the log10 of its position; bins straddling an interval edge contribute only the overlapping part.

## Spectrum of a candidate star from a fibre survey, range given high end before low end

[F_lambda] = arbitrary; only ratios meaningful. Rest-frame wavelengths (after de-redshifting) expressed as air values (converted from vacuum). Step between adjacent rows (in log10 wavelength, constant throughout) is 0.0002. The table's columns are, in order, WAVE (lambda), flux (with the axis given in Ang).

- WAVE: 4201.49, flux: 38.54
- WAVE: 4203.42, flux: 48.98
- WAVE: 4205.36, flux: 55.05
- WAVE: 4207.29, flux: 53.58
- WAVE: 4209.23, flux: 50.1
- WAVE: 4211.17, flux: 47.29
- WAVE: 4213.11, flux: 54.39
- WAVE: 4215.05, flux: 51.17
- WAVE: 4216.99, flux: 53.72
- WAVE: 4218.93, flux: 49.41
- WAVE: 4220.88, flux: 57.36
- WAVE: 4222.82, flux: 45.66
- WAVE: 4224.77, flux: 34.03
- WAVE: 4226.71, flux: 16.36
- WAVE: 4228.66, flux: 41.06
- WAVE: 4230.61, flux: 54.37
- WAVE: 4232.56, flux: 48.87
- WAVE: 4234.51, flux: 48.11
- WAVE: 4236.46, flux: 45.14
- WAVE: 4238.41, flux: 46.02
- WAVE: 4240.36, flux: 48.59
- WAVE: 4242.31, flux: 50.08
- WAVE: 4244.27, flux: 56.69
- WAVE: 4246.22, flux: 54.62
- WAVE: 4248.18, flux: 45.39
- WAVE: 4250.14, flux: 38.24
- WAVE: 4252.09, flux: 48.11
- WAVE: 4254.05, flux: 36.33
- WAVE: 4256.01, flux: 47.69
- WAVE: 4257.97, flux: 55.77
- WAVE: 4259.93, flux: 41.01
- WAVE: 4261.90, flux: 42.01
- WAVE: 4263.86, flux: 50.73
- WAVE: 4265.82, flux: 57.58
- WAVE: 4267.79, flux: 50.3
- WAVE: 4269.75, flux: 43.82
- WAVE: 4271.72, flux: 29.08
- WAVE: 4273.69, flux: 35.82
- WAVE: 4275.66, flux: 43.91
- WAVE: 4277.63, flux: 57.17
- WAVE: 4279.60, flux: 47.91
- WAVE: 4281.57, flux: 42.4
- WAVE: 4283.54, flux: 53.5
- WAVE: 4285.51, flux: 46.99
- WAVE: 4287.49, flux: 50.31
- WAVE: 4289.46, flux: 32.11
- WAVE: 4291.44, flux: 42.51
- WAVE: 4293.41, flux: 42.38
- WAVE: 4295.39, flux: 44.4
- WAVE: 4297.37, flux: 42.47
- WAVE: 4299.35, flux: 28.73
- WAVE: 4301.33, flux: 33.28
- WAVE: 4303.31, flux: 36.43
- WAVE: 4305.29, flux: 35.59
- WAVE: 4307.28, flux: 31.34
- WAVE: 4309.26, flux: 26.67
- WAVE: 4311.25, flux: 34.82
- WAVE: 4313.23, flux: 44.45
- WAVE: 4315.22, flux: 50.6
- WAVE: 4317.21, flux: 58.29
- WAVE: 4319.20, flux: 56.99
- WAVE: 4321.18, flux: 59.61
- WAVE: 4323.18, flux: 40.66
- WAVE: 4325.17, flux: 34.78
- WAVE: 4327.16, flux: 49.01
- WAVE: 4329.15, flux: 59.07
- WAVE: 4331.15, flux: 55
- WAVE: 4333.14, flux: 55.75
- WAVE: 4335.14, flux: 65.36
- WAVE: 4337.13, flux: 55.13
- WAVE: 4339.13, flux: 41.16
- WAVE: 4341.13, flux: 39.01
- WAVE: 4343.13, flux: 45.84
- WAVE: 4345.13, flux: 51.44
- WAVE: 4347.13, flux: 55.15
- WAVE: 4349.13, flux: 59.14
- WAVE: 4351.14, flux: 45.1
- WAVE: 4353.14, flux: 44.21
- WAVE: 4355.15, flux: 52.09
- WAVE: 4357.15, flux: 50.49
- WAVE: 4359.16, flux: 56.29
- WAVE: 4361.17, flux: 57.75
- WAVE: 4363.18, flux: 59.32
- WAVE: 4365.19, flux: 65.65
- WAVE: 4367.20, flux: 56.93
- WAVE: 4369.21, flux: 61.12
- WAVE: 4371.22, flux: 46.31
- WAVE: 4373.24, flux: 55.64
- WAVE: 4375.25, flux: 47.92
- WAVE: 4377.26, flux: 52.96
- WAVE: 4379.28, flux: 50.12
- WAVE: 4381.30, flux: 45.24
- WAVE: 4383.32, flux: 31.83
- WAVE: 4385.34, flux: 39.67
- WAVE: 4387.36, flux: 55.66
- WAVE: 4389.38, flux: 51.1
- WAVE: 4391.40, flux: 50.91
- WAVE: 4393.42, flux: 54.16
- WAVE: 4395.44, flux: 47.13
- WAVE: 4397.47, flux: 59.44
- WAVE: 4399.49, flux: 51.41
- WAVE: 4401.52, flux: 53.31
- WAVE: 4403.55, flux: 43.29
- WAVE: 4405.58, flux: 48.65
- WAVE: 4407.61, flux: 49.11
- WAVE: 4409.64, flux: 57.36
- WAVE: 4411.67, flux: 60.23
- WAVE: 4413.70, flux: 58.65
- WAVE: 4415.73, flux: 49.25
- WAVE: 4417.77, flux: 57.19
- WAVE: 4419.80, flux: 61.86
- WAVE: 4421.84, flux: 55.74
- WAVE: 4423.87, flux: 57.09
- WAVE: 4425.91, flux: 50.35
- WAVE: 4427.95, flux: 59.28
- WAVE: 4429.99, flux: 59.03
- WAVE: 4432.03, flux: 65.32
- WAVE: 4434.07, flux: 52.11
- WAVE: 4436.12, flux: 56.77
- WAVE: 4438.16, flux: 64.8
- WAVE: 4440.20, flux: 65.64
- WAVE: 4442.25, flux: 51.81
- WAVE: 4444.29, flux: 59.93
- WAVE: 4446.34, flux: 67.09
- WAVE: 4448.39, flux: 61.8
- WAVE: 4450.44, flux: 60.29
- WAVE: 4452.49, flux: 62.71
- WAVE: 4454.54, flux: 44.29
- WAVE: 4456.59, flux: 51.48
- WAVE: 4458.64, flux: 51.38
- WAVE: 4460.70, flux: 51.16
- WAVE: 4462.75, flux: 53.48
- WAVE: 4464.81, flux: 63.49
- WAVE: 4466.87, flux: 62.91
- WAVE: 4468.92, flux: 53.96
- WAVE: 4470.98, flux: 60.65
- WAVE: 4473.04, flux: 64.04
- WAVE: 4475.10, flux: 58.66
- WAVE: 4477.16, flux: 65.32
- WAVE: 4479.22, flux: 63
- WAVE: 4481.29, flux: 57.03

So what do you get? 0.16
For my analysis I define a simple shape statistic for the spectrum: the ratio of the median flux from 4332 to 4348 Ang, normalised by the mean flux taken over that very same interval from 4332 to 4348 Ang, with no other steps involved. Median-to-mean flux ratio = 1.04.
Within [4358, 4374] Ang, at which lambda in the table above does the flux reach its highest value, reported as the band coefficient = 4365.19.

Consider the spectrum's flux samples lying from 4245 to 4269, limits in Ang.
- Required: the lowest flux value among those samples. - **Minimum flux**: 36.33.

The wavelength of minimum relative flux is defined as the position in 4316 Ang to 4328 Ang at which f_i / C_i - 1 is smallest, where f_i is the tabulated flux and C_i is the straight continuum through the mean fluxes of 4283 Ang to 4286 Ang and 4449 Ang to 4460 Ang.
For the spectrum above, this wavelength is 4325.17 Ang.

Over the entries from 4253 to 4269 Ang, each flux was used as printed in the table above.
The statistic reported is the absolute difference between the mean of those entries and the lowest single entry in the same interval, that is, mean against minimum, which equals 11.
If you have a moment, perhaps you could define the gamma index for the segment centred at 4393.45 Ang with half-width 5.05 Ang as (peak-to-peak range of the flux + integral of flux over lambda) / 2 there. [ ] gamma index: 272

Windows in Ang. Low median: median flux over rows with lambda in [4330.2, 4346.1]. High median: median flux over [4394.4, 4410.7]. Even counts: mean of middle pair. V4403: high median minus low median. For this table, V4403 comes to -3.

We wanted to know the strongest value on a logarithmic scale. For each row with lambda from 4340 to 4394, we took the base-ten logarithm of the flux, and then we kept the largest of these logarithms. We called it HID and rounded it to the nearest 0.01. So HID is 1.82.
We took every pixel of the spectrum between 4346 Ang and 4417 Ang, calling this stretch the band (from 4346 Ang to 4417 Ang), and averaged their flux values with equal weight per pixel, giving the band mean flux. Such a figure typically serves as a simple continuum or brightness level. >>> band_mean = 52.1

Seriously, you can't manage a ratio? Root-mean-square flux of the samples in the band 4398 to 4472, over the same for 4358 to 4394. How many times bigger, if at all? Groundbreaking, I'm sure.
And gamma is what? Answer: 1.08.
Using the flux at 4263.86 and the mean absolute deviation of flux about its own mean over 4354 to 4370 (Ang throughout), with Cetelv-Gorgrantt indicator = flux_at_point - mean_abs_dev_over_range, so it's 47.2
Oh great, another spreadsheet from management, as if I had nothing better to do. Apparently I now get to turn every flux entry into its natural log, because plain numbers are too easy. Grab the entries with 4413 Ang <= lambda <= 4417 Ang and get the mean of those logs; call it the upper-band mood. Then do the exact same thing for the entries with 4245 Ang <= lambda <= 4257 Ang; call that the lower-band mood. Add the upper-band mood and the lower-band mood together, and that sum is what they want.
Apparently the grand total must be 7.78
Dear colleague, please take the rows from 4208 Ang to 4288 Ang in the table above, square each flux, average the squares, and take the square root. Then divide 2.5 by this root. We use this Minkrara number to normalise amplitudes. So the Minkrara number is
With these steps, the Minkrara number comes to 0.0527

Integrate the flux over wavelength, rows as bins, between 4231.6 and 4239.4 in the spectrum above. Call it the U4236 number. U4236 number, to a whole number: 367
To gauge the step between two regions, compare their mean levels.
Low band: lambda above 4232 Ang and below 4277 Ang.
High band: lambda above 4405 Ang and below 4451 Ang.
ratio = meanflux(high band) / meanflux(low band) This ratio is 1.25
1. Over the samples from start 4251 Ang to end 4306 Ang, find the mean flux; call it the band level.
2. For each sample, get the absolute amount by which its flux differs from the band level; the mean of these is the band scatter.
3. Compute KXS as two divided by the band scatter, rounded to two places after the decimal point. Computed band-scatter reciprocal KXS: 0.31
